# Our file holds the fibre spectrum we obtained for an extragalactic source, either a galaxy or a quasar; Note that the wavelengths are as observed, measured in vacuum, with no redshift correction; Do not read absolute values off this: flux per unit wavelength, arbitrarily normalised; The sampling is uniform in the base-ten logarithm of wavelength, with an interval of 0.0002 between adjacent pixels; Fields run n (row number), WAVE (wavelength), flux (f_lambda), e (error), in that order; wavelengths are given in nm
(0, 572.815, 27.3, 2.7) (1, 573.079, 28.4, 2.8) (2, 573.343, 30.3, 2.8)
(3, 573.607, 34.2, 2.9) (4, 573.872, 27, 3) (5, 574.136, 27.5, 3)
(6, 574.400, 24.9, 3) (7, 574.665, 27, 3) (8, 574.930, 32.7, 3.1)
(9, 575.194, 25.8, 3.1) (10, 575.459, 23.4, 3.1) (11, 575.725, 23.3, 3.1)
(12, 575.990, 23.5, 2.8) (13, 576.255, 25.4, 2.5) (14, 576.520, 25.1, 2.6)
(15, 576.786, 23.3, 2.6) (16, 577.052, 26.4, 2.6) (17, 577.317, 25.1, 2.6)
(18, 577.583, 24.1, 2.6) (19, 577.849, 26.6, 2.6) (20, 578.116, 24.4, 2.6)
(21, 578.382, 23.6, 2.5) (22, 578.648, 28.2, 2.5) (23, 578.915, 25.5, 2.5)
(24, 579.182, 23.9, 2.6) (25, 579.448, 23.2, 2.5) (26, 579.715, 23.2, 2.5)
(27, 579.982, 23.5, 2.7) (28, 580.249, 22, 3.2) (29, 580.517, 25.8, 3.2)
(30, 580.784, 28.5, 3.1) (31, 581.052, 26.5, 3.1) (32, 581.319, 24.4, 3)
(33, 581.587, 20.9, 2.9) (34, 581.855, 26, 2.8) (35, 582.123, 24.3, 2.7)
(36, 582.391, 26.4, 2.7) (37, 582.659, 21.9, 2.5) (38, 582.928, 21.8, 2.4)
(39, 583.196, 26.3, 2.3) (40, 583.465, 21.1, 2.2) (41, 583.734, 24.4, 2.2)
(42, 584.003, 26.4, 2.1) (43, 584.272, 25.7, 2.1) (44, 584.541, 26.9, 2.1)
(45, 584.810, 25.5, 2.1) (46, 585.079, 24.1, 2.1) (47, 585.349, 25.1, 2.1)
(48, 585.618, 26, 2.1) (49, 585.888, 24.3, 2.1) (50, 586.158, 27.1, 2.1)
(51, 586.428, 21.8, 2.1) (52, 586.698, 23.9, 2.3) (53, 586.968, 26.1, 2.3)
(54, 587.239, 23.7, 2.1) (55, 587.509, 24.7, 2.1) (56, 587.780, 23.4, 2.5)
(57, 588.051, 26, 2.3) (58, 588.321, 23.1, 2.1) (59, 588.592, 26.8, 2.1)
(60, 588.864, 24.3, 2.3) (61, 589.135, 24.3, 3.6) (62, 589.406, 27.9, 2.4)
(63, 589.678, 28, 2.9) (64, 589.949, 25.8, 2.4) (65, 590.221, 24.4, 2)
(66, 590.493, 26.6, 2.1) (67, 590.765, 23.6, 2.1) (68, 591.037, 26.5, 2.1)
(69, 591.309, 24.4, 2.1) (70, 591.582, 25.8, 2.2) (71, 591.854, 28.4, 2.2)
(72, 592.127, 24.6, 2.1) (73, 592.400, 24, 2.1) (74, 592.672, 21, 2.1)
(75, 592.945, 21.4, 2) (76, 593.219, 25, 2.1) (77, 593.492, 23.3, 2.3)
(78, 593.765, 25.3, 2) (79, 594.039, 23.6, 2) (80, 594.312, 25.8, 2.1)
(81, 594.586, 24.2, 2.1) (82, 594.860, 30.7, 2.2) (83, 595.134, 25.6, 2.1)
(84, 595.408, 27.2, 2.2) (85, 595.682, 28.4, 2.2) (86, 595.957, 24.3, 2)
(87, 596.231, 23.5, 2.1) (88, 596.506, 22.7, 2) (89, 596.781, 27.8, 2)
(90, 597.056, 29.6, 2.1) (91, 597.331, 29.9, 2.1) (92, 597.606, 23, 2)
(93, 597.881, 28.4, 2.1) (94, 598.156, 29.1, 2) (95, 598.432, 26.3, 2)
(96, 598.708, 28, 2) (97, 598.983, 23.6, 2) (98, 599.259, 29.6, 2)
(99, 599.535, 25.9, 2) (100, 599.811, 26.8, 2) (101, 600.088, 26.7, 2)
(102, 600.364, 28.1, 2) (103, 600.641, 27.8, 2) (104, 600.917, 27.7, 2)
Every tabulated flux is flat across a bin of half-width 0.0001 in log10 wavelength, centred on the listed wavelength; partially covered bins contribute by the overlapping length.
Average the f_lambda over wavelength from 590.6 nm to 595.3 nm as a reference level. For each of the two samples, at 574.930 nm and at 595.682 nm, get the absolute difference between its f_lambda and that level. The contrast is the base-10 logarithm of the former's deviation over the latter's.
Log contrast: 0.35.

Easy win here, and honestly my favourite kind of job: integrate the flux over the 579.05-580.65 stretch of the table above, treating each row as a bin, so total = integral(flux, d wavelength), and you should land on 37.8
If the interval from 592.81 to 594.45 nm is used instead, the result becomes 39.5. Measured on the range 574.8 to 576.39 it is 40.8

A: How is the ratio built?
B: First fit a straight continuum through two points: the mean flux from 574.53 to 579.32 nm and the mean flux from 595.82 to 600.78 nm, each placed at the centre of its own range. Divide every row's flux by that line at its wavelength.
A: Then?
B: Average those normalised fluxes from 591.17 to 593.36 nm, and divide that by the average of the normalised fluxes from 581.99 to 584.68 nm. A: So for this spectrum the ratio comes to 0.97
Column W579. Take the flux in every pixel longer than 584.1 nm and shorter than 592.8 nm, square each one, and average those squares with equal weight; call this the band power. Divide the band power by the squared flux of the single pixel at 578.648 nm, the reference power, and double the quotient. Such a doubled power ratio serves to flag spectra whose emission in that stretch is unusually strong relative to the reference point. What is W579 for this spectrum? 1.6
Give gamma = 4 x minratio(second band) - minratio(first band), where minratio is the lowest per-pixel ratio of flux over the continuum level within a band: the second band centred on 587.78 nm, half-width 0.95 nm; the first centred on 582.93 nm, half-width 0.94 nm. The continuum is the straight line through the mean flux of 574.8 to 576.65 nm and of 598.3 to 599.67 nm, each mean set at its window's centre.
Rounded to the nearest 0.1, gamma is 2.7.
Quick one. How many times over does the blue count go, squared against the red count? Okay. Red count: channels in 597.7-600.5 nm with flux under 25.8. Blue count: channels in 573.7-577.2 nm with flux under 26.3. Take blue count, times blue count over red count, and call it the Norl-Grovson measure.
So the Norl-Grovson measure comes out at 64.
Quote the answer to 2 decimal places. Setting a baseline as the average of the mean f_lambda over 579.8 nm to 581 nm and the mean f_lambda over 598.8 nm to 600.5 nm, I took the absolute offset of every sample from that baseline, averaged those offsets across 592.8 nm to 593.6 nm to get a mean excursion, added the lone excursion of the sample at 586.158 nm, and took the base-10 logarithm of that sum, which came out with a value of 0.59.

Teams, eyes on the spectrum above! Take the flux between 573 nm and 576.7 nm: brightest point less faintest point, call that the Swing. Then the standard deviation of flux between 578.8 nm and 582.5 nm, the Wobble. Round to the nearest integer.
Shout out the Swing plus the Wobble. 13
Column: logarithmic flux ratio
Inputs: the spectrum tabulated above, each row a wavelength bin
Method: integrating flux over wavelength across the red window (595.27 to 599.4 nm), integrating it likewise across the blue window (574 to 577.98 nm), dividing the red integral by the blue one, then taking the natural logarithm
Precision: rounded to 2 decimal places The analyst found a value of 0.08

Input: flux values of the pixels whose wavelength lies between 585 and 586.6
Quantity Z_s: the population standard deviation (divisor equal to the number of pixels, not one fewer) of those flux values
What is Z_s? 1.7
